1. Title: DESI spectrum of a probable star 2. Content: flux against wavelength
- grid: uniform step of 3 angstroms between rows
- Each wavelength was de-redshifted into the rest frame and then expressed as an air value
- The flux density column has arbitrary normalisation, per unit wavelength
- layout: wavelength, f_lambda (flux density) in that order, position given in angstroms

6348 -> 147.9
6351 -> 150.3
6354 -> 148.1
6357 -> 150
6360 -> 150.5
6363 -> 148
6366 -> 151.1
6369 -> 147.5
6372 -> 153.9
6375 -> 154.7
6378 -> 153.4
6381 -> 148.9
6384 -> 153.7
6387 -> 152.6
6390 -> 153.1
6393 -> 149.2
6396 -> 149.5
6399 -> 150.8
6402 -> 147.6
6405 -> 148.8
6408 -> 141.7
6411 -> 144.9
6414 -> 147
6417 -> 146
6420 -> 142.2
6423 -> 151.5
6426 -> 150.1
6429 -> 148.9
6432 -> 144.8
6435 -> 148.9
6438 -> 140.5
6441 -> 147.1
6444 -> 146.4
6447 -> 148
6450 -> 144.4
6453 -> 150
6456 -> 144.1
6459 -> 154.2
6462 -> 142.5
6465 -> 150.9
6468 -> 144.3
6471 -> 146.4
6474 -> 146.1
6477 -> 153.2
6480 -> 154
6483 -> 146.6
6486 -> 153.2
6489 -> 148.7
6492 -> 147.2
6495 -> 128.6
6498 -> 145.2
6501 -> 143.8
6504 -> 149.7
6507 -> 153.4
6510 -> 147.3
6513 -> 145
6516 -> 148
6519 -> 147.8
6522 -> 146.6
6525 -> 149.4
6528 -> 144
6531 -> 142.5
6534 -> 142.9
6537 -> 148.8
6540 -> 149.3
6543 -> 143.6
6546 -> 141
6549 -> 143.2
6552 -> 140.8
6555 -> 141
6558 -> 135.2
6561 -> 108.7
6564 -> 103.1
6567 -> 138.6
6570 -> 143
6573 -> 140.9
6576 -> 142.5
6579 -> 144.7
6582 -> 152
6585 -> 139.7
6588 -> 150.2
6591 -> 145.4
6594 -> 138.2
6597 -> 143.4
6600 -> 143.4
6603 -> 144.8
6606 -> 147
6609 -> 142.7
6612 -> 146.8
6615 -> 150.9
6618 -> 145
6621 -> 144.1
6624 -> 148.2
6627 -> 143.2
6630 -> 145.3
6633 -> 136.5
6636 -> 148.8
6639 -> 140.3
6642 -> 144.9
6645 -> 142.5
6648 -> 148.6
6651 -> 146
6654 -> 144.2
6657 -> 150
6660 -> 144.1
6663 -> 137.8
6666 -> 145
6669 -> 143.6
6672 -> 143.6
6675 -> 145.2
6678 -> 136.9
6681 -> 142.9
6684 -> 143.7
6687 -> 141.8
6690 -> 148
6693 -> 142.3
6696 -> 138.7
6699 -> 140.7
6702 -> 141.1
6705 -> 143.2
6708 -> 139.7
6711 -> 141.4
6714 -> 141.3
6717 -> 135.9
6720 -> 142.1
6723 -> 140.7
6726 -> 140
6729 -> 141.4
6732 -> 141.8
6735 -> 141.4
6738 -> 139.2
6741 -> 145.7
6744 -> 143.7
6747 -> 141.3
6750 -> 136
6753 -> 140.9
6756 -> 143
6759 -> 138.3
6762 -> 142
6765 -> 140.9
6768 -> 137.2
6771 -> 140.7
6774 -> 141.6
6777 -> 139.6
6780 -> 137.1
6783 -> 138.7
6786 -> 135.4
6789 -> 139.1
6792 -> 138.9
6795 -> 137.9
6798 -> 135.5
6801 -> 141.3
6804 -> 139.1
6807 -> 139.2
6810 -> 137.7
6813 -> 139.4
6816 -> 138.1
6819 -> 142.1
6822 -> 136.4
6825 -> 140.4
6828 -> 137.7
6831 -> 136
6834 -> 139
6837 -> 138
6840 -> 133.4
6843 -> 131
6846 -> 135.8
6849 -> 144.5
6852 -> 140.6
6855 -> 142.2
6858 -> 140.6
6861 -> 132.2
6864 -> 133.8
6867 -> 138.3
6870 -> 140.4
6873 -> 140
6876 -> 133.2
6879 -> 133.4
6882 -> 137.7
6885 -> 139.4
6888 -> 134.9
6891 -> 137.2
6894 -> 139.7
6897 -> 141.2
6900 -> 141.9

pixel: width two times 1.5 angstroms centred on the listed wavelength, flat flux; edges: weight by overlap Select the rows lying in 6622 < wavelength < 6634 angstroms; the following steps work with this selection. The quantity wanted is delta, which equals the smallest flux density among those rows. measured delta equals 136.5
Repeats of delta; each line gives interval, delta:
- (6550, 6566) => 103.1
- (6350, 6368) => 148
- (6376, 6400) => 148.9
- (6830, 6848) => 131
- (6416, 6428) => 142.2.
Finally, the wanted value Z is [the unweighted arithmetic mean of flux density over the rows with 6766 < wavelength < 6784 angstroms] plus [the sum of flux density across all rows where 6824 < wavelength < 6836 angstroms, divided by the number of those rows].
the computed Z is 277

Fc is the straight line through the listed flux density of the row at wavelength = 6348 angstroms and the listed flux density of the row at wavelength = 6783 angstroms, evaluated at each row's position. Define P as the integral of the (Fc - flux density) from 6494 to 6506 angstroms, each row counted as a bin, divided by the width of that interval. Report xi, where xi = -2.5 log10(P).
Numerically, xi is -0.7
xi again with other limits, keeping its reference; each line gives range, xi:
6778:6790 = -0.1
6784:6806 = 1.6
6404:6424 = 0.4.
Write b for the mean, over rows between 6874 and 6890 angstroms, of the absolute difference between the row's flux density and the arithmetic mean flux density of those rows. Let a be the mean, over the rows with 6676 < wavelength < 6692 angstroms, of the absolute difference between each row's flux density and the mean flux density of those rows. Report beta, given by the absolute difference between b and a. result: 0.4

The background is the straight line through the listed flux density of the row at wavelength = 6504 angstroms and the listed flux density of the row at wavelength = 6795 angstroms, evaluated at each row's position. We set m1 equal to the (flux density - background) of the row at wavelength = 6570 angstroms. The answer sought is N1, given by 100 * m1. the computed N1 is -402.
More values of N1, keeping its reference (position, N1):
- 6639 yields -393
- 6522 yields -237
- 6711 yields 9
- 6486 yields 277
